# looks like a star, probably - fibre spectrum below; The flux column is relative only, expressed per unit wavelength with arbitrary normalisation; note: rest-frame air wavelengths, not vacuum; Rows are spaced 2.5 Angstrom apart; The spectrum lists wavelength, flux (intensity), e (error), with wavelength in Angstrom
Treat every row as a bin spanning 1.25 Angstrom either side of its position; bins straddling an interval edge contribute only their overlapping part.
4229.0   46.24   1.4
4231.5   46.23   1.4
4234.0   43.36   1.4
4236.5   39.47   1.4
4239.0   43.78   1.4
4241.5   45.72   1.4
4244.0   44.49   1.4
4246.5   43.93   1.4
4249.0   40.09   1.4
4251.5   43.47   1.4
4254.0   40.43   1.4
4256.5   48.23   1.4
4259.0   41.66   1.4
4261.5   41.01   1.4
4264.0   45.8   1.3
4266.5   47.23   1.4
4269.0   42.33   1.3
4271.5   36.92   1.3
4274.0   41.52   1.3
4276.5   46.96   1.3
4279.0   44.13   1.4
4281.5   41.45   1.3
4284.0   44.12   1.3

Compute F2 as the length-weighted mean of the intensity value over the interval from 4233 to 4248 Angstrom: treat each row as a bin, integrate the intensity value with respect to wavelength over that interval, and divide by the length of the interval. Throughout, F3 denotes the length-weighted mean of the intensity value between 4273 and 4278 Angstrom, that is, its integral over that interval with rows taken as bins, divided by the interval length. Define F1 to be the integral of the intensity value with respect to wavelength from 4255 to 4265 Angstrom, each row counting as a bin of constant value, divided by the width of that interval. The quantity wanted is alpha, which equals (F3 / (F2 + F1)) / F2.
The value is 0.0117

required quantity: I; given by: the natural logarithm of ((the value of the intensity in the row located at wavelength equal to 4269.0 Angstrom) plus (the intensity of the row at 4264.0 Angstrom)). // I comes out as 4.48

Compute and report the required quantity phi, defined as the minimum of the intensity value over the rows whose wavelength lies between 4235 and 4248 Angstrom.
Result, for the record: 39.47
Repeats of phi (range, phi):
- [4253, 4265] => 40.43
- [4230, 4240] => 39.47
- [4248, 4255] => 40.09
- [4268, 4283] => 36.92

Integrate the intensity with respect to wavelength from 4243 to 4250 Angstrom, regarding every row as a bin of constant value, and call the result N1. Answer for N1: 300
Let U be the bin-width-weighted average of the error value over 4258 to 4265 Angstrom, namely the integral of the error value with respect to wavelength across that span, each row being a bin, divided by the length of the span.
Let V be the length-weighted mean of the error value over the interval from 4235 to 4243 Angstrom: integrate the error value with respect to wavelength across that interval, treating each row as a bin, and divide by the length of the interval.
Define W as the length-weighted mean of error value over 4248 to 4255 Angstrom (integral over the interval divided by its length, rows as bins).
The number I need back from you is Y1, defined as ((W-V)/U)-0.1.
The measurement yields -0.100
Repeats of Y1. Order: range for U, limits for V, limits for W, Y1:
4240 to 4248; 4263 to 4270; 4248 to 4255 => -0.054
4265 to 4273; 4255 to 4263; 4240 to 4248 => -0.098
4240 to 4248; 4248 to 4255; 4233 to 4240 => -0.100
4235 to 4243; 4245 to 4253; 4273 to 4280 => -0.148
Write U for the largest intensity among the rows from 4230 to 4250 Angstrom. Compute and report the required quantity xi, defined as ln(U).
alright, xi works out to 3.83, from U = 46.23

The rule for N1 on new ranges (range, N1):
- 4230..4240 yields 433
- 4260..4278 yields 776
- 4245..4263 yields 770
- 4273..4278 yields 222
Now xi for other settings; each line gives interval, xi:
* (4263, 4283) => 3.86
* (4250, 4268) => 3.88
